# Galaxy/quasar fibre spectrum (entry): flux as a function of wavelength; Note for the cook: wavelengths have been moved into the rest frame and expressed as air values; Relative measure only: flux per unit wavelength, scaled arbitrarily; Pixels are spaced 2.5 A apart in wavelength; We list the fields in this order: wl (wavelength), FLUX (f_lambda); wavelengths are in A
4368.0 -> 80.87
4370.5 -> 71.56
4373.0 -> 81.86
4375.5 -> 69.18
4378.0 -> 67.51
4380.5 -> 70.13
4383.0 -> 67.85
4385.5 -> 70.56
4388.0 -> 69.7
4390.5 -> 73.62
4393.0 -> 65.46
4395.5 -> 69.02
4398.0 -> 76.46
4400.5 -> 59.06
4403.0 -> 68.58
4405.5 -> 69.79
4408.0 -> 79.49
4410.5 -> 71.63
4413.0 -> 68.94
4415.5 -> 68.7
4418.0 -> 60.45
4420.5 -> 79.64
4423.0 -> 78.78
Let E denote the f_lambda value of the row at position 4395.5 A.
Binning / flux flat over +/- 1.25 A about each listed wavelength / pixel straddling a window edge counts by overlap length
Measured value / 69.02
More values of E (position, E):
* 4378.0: 67.51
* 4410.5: 71.63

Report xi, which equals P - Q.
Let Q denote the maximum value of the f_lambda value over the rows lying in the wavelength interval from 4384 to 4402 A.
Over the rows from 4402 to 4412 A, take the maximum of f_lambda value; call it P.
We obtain 3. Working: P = 79.49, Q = 76.46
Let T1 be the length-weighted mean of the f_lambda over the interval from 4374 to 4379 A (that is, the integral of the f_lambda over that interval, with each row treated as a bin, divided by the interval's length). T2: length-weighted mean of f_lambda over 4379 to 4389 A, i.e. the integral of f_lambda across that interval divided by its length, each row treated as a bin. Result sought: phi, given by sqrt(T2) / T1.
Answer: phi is 0.121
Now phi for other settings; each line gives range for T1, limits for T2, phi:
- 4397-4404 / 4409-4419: 0.122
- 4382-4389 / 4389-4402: 0.119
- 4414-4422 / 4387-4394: 0.120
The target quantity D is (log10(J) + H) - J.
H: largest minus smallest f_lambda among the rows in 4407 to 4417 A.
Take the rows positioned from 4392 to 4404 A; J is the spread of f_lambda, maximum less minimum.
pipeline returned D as -5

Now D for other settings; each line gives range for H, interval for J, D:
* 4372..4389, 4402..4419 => -3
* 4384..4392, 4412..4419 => -4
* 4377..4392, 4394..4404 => -10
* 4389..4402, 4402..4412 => 8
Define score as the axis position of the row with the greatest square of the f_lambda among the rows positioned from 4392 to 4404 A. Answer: 4398.0 A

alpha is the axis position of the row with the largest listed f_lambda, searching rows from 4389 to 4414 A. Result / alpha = 4408.0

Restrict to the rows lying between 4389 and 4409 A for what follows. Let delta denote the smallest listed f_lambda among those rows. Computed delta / 59.06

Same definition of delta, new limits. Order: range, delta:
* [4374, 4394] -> 65.46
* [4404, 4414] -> 68.94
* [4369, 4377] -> 69.18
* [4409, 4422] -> 60.45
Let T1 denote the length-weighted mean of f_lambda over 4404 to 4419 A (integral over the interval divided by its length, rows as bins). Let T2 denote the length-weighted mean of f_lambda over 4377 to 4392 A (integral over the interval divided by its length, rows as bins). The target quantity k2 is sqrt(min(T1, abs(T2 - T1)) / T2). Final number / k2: 0.04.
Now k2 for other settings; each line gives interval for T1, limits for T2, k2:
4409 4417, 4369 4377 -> 0.24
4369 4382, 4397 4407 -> 0.23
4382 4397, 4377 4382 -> 0.10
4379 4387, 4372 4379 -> 0.21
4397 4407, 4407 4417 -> 0.21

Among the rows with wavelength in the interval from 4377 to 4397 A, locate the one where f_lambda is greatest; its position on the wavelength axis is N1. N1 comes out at 4390.5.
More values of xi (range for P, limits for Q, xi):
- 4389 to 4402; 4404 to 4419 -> -3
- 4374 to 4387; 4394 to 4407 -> -6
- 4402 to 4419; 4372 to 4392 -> -2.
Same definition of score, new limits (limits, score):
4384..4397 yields 4390.5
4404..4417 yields 4408.0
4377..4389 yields 4385.5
